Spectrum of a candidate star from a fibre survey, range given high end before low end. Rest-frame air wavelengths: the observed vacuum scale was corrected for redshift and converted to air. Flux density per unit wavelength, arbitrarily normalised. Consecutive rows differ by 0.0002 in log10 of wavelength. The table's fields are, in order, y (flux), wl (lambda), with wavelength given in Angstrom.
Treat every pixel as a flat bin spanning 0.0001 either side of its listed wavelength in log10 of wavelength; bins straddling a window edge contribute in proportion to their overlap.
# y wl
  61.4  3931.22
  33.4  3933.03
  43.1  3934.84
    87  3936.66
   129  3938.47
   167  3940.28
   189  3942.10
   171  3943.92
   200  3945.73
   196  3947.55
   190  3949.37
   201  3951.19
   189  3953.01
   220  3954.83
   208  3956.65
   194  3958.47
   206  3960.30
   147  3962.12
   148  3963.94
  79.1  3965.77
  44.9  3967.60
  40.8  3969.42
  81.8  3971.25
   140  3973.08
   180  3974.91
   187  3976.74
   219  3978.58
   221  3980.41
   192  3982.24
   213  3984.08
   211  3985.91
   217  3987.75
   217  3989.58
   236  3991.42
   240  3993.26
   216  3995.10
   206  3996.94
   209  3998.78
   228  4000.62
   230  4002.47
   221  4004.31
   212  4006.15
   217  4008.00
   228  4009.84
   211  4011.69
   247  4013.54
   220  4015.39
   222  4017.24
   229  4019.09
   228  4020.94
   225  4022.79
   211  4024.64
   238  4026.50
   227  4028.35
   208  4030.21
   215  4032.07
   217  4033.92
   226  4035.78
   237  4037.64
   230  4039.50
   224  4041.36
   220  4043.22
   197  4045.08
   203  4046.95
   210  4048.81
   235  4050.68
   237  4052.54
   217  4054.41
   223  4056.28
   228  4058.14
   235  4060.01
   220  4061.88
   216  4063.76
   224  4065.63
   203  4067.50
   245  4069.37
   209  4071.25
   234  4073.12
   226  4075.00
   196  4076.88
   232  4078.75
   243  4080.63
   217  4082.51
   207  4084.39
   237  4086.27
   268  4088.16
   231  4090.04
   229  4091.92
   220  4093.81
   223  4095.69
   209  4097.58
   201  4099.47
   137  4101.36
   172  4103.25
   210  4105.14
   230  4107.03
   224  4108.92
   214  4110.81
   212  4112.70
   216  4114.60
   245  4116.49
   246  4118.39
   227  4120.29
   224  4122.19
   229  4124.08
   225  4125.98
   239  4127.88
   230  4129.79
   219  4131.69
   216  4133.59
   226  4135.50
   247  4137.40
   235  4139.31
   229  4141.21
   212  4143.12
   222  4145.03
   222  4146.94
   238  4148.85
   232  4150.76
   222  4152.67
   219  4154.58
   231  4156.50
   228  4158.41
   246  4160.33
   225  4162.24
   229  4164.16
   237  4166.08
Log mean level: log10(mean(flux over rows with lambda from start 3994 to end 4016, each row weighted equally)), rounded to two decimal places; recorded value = 2.34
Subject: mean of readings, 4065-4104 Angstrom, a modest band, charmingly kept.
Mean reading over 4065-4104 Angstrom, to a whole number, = 217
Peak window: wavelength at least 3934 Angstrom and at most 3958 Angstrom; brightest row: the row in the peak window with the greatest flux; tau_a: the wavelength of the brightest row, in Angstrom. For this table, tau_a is 3954.83 Angstrom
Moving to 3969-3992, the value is 3991.42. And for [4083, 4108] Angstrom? 4088.16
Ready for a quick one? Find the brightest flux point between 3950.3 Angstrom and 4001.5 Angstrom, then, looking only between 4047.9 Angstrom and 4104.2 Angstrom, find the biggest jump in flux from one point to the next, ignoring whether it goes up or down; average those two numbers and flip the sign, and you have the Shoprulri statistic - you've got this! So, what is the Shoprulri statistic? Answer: -152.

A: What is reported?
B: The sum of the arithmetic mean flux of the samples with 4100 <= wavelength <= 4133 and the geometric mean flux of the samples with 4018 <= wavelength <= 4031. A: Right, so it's 441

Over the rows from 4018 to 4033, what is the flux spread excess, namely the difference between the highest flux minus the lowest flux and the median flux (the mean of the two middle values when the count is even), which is -196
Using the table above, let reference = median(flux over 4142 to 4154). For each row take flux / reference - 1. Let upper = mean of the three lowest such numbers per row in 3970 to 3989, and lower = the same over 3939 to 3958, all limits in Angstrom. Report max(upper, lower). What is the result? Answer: -0.209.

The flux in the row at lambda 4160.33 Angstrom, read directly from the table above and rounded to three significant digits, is 246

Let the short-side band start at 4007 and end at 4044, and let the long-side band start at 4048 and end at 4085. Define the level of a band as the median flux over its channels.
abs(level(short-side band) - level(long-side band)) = 1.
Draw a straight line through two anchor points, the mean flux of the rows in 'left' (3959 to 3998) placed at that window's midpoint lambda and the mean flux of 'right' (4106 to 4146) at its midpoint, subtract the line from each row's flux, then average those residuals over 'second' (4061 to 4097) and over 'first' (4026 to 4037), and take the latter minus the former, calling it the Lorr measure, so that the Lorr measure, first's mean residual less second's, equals 14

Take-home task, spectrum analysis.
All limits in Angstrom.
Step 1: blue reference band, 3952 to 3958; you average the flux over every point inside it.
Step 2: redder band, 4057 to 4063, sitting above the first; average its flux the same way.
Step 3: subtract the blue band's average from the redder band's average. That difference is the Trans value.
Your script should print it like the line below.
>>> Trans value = 22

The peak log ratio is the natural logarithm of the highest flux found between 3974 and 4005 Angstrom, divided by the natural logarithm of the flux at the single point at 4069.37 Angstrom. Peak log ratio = 1.00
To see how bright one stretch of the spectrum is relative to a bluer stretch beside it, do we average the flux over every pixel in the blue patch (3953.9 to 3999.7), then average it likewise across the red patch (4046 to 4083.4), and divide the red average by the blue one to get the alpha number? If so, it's 1.24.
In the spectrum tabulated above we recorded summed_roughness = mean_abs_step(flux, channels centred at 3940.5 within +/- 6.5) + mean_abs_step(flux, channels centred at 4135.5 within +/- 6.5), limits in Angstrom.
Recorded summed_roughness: 43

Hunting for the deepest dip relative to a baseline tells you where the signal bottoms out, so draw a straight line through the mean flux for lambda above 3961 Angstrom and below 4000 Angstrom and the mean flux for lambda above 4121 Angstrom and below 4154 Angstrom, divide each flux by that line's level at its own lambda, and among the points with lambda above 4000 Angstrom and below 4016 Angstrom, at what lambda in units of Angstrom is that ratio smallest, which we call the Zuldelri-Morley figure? 4011.69 Angstrom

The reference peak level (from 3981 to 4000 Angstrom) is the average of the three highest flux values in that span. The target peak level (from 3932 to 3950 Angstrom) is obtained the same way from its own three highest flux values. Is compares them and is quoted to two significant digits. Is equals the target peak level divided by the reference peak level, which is 0.85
